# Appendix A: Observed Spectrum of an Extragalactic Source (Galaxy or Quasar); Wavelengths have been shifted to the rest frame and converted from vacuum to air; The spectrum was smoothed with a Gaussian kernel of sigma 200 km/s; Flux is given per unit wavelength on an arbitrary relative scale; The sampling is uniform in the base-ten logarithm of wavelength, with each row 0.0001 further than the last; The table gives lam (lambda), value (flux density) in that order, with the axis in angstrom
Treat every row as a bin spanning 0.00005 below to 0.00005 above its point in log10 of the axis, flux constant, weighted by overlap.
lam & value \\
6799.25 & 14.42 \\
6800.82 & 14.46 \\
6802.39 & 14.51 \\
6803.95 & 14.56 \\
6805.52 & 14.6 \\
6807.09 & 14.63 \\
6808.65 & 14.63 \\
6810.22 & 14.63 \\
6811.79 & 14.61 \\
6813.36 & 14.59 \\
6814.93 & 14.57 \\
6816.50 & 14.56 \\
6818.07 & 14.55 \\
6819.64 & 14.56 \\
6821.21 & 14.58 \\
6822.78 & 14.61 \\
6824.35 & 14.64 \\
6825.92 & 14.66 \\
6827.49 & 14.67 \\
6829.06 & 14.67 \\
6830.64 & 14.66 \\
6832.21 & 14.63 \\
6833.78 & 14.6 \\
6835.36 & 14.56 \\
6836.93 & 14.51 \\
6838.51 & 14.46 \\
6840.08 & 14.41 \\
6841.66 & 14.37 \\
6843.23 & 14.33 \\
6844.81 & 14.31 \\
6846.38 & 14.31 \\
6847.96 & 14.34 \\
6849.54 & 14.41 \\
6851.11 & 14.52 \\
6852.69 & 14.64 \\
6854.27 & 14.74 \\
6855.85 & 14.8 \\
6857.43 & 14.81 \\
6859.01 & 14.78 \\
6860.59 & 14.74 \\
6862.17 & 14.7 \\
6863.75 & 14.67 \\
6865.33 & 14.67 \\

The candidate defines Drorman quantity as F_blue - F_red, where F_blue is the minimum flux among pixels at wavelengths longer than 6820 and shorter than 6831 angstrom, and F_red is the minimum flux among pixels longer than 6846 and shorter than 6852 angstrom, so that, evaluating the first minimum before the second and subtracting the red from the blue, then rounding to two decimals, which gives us 0.27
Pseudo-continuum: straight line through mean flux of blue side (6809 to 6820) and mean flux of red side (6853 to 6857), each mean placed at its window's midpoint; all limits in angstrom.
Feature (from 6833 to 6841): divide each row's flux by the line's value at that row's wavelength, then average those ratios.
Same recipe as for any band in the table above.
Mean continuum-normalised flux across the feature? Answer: 0.988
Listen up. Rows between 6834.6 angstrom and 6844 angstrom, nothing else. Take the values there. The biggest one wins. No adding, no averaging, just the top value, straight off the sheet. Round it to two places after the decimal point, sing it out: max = 14.56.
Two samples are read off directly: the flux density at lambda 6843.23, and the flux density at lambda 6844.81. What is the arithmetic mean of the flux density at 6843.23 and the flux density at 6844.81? 14.32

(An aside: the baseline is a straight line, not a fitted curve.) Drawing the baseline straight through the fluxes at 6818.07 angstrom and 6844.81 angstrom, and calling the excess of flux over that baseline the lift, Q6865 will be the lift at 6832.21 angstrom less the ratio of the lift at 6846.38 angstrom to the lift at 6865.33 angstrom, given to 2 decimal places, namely 0.18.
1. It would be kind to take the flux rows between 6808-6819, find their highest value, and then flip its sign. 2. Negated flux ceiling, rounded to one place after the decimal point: -14.6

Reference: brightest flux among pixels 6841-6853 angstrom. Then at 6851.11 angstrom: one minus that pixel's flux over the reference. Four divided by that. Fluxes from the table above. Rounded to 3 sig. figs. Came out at 488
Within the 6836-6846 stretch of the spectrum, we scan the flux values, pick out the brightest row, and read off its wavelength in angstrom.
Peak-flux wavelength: 6836.93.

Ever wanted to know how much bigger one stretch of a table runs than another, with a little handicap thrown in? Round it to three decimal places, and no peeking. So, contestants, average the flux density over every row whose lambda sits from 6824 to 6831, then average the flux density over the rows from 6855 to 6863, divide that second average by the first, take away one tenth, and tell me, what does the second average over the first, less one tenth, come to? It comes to 0.907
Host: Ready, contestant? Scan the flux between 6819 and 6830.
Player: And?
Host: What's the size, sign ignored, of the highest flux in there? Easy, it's 14.7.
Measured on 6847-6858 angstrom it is 14.8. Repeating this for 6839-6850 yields 14.4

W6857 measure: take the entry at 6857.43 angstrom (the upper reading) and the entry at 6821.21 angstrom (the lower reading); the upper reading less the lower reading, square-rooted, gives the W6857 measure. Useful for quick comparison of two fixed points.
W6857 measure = 0.480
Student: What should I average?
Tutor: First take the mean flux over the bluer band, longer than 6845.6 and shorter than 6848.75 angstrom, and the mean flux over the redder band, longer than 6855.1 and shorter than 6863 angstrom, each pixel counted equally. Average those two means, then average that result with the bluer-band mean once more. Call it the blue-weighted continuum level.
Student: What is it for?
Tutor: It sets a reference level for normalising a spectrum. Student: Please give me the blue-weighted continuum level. 14.4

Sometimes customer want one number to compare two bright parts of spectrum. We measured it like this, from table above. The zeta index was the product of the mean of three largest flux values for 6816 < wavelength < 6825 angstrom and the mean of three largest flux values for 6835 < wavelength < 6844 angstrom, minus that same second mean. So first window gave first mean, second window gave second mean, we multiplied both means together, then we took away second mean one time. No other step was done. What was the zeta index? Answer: 197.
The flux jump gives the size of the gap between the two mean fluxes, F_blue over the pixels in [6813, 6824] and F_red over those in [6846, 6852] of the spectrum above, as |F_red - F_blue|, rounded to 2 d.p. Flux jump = 0.18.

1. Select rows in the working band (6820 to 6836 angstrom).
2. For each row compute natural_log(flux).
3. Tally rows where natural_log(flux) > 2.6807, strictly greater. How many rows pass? 8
